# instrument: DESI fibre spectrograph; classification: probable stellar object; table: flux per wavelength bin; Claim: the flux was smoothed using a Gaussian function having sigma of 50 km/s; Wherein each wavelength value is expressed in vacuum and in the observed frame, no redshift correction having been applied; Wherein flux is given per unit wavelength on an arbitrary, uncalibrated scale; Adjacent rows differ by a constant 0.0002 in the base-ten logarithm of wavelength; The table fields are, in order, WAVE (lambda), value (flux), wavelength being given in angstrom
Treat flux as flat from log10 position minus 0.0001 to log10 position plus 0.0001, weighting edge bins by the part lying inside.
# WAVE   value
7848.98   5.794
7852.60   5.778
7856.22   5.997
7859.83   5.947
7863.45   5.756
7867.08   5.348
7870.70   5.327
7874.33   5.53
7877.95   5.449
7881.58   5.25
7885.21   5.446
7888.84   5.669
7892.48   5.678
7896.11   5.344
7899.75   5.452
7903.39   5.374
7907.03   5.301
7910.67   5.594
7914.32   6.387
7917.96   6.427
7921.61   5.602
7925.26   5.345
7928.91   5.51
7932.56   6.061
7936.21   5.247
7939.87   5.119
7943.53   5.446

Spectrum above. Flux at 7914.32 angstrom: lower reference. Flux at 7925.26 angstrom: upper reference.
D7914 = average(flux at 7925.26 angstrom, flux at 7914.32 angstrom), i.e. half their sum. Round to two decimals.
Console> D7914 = 5.87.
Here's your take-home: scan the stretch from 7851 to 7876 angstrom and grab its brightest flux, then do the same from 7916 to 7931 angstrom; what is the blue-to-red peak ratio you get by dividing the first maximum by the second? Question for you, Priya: 0.93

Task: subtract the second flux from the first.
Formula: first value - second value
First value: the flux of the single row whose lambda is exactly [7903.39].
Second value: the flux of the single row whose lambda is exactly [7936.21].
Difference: 0.13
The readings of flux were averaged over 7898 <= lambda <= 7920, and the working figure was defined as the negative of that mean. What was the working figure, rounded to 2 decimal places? -5.76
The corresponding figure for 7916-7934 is -5.79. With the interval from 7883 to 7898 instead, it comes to -5.53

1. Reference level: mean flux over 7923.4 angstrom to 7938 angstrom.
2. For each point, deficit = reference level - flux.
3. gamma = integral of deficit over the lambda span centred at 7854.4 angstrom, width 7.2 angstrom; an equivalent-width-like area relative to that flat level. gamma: -2.5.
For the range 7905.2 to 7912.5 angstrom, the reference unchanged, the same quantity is 0.7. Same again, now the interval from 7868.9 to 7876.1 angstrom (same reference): 0.8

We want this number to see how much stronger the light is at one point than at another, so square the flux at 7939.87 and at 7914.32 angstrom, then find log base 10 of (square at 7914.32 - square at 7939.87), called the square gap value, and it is 1.2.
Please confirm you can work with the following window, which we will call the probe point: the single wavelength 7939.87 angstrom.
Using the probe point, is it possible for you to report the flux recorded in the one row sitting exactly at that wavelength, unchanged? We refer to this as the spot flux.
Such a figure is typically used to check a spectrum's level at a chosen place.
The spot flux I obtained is 5.119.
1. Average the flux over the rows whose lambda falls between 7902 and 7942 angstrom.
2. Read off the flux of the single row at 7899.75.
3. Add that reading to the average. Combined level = 11.1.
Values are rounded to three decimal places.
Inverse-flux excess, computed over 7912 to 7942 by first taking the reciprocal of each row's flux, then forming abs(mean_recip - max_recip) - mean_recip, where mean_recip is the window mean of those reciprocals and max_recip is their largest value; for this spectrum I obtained -0.157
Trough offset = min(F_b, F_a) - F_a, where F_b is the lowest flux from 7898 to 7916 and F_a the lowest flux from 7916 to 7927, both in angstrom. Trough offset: -0.044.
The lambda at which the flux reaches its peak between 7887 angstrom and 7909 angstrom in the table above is 7892.48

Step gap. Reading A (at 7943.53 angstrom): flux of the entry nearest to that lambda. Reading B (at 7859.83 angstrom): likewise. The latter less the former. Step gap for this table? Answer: 0.5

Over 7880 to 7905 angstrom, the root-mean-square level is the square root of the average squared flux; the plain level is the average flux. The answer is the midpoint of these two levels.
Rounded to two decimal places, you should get 5.46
